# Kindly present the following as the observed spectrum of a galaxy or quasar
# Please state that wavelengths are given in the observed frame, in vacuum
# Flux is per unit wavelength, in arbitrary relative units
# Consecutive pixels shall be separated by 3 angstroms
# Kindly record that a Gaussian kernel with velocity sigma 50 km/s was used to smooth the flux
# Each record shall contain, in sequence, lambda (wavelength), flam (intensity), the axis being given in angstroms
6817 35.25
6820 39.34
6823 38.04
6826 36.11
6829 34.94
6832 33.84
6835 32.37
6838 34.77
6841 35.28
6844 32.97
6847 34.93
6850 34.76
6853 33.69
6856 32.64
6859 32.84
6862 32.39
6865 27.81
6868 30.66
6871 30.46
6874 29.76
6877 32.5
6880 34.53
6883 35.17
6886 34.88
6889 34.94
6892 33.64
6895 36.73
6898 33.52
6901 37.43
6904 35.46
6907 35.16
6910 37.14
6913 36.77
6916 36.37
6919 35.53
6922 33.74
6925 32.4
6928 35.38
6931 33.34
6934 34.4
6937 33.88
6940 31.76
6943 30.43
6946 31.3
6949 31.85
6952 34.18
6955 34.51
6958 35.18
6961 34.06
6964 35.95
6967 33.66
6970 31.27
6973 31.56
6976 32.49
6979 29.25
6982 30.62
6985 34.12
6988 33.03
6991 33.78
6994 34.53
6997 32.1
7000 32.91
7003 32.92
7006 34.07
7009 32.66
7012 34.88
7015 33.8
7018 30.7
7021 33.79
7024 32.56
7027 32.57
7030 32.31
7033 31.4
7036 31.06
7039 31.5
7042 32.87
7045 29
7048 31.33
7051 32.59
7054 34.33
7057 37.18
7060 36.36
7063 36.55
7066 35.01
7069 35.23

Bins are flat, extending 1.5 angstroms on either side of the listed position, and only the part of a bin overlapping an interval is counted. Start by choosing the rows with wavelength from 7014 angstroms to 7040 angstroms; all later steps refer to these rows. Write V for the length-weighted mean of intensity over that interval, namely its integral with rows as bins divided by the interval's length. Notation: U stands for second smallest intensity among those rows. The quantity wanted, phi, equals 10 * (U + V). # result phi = 632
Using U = 31.06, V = 32.2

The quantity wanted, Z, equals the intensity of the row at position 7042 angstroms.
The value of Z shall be 32.87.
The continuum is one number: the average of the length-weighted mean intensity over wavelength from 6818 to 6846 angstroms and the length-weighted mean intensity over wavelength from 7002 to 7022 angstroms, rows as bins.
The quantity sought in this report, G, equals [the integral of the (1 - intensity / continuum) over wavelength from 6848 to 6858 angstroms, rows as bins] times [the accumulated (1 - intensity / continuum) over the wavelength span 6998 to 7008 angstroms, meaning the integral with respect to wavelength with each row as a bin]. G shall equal 0.05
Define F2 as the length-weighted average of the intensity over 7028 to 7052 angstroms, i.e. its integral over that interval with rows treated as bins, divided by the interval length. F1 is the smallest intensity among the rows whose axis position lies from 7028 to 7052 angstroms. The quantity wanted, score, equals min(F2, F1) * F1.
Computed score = 841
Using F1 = 29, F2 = 31.5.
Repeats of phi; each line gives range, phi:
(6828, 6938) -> 637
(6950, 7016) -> 639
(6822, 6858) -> 671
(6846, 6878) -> 617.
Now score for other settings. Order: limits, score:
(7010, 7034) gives 942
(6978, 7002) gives 856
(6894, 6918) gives 1124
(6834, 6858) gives 1048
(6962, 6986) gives 856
